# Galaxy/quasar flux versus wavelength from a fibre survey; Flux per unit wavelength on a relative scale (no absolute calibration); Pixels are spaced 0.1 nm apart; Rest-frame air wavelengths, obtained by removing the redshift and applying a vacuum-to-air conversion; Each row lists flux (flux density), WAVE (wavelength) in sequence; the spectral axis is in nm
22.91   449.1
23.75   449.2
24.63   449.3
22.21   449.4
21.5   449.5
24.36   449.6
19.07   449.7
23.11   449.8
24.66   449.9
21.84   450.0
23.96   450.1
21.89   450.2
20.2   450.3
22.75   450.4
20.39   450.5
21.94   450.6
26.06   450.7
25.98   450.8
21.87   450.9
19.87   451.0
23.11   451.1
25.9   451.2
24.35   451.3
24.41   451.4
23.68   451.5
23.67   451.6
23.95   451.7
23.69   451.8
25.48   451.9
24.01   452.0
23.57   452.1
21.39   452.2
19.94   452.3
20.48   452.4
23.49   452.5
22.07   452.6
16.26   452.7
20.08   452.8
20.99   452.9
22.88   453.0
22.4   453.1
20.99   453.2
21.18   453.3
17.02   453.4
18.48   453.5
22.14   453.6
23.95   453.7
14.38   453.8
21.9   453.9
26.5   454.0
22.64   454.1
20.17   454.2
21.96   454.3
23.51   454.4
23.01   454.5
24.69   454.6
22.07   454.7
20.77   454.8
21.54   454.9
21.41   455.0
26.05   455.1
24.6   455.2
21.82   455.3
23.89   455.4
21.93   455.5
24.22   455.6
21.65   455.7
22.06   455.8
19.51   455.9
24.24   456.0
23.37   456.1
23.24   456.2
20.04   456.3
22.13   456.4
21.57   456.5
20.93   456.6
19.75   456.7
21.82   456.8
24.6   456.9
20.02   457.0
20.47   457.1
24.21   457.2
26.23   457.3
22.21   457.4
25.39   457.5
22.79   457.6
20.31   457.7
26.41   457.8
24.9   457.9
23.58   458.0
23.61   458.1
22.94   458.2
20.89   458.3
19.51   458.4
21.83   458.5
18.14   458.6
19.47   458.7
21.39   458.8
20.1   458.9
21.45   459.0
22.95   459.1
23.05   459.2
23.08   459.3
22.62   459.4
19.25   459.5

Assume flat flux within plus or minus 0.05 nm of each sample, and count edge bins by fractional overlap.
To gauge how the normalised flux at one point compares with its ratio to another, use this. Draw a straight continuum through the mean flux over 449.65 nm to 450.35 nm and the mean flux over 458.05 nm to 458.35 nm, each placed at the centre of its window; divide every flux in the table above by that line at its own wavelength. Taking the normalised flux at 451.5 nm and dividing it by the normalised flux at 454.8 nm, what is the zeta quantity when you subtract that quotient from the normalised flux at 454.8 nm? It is -0.2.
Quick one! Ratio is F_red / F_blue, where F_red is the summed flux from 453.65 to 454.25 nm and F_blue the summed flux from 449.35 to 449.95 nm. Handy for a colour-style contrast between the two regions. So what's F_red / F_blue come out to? 0.96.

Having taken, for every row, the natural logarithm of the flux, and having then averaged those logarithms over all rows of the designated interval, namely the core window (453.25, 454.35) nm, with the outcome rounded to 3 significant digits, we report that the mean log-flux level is 3.03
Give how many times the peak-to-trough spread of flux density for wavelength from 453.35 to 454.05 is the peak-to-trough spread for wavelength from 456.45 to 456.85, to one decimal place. 5.9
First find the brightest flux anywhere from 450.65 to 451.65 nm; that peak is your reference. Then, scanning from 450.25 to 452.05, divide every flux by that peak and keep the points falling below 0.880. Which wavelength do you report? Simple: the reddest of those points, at 451.0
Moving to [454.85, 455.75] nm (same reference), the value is 455.7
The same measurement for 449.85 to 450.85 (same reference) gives 450.6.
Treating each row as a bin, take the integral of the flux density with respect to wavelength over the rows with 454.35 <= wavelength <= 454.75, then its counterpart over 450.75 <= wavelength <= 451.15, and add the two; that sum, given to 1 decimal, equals 18.4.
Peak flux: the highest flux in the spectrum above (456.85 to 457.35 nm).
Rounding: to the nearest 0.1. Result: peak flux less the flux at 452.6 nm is 4.2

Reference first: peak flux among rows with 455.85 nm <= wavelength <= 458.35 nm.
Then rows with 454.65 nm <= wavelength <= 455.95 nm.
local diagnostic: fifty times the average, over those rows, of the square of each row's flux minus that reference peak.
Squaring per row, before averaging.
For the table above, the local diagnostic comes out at 939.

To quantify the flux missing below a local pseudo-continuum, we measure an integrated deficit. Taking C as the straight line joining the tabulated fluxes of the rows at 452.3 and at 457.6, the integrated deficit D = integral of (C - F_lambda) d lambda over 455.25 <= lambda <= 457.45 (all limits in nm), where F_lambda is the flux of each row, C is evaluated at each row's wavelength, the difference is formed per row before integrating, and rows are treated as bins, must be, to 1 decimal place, -0.3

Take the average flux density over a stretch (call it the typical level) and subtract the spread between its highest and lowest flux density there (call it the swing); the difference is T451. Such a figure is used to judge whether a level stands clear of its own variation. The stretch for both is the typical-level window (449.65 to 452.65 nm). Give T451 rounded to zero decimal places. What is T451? 16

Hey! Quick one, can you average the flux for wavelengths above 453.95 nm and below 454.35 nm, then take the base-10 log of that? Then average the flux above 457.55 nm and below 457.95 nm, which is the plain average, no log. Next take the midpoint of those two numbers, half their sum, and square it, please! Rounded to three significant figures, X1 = 156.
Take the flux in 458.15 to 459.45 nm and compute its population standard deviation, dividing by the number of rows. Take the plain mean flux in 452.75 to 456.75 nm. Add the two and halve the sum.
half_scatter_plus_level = 11.7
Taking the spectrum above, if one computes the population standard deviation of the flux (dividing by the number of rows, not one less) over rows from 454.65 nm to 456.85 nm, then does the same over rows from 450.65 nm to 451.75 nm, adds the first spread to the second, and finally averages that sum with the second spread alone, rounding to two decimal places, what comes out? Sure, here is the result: 2.58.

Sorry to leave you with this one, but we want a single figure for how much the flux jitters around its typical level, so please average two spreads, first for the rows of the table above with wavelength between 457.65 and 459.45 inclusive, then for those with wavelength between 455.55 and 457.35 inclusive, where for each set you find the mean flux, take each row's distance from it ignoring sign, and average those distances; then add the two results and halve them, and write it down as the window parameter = 1.64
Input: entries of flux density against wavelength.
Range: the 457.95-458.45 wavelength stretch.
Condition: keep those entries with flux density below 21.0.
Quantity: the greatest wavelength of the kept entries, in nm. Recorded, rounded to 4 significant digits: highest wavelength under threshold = 458.4 nm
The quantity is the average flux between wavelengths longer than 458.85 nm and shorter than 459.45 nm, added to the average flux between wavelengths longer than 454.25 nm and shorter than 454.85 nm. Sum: 44.9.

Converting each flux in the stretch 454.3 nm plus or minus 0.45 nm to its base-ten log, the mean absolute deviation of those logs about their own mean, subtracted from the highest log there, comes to 1.40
